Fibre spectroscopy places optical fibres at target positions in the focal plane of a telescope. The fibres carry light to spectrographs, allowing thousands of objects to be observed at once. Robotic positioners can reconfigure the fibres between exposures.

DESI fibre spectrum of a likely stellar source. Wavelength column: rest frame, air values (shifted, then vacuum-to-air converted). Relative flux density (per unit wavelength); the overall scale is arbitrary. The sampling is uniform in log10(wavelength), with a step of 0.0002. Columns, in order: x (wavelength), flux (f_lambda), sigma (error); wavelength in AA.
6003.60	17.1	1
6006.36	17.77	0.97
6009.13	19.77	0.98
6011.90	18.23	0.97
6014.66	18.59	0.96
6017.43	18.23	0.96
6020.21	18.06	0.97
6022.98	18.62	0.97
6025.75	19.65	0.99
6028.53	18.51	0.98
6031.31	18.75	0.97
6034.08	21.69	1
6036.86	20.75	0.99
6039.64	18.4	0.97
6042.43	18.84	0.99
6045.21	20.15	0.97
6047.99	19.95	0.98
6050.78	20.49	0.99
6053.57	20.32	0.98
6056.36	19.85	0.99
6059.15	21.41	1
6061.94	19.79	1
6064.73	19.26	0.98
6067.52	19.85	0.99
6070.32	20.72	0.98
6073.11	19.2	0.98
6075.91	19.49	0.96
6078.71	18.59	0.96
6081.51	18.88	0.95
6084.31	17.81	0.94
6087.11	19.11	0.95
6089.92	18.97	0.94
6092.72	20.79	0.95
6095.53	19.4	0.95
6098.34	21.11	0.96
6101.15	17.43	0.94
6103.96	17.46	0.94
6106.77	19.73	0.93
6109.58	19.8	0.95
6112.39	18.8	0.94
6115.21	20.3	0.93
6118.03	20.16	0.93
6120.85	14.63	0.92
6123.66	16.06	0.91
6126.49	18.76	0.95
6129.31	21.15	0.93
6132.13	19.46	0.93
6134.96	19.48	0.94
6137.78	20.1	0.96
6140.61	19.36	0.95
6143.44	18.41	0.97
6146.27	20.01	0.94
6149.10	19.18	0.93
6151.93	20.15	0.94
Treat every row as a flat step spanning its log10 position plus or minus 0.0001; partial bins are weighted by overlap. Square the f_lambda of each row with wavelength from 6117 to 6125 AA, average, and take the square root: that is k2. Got 17.1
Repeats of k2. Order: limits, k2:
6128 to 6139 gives 20.1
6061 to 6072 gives 19.9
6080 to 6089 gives 18.6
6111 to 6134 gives 18.8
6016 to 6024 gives 18.3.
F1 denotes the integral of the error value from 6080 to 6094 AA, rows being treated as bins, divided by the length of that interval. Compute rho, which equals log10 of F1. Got -0.024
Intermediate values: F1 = 0.946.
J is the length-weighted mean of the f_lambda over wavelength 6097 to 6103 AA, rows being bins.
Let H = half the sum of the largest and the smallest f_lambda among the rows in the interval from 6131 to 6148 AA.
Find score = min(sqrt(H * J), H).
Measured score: 19.2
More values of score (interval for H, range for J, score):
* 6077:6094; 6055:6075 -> 19.3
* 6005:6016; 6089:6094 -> 18.8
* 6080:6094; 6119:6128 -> 18.0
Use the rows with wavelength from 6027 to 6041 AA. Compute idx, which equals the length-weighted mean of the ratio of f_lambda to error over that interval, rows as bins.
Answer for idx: 20.0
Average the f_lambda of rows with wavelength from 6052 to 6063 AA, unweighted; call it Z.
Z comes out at 20.3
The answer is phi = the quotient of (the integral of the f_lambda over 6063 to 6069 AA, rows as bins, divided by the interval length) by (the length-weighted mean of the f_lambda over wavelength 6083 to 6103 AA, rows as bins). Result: 1.02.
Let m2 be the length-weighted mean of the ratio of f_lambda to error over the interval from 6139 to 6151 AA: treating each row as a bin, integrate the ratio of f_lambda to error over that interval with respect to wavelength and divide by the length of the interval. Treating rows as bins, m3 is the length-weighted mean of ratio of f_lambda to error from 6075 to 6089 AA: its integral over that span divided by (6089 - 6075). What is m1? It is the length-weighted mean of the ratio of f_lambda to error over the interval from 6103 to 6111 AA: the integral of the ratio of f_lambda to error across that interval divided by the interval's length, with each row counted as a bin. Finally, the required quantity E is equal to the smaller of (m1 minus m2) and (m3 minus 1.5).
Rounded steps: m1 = 20.3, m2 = 20.4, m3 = 19.7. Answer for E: -0.05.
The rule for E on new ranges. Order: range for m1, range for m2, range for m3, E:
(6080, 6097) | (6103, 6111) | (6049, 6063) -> -0.09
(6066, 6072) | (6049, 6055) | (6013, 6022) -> -0.12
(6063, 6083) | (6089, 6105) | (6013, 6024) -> -0.31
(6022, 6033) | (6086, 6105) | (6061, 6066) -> -0.87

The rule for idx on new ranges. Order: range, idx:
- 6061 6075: 20.1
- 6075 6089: 19.7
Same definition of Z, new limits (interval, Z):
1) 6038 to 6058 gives 19.7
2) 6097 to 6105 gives 18.7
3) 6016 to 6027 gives 18.6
